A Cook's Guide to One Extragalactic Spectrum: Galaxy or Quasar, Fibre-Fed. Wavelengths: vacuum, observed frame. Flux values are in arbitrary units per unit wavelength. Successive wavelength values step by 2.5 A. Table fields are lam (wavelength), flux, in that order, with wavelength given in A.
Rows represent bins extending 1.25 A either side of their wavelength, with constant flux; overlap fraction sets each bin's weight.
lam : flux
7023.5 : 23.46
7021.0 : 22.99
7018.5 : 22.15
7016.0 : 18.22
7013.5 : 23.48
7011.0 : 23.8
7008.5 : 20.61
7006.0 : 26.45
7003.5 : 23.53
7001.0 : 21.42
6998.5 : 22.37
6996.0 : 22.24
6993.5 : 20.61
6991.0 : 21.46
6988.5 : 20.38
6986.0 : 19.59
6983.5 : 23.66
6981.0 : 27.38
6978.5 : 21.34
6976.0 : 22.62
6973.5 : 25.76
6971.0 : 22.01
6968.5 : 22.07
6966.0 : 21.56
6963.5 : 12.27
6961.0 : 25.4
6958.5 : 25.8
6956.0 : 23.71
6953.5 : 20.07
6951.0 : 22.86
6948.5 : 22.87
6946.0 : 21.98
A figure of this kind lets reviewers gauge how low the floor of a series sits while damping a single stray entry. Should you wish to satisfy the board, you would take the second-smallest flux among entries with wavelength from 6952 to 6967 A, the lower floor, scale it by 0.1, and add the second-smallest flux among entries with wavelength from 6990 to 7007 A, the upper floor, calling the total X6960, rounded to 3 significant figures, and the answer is 23.4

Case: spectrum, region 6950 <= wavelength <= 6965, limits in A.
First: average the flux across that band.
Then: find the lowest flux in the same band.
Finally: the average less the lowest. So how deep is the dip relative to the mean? 9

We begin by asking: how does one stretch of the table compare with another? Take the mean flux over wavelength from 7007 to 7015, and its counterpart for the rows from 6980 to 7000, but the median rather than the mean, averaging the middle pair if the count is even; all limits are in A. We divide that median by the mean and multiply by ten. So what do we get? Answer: 9.7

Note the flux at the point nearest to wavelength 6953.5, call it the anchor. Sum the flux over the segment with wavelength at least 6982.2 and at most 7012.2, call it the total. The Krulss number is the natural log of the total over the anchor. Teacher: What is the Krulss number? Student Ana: 2.58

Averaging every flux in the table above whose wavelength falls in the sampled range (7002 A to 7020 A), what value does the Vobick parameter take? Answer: 22.6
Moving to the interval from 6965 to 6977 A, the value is 22.8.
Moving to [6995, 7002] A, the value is 22.0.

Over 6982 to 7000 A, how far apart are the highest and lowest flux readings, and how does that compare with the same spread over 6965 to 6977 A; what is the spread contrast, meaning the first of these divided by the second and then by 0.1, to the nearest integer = 10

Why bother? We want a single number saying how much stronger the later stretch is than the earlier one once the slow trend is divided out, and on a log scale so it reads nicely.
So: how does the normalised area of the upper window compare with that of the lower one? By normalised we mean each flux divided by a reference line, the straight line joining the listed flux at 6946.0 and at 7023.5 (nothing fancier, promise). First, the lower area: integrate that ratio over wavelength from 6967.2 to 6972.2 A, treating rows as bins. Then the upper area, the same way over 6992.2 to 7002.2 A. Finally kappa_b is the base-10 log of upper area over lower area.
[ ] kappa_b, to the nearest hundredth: 0.28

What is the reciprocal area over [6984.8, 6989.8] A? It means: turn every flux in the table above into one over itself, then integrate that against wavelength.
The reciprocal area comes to 0.250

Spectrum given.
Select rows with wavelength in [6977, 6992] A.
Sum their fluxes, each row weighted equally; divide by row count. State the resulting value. 22.3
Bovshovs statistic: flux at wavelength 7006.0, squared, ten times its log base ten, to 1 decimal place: 28.4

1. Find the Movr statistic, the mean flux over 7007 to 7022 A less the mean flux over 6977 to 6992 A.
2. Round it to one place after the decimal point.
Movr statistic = -0.4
